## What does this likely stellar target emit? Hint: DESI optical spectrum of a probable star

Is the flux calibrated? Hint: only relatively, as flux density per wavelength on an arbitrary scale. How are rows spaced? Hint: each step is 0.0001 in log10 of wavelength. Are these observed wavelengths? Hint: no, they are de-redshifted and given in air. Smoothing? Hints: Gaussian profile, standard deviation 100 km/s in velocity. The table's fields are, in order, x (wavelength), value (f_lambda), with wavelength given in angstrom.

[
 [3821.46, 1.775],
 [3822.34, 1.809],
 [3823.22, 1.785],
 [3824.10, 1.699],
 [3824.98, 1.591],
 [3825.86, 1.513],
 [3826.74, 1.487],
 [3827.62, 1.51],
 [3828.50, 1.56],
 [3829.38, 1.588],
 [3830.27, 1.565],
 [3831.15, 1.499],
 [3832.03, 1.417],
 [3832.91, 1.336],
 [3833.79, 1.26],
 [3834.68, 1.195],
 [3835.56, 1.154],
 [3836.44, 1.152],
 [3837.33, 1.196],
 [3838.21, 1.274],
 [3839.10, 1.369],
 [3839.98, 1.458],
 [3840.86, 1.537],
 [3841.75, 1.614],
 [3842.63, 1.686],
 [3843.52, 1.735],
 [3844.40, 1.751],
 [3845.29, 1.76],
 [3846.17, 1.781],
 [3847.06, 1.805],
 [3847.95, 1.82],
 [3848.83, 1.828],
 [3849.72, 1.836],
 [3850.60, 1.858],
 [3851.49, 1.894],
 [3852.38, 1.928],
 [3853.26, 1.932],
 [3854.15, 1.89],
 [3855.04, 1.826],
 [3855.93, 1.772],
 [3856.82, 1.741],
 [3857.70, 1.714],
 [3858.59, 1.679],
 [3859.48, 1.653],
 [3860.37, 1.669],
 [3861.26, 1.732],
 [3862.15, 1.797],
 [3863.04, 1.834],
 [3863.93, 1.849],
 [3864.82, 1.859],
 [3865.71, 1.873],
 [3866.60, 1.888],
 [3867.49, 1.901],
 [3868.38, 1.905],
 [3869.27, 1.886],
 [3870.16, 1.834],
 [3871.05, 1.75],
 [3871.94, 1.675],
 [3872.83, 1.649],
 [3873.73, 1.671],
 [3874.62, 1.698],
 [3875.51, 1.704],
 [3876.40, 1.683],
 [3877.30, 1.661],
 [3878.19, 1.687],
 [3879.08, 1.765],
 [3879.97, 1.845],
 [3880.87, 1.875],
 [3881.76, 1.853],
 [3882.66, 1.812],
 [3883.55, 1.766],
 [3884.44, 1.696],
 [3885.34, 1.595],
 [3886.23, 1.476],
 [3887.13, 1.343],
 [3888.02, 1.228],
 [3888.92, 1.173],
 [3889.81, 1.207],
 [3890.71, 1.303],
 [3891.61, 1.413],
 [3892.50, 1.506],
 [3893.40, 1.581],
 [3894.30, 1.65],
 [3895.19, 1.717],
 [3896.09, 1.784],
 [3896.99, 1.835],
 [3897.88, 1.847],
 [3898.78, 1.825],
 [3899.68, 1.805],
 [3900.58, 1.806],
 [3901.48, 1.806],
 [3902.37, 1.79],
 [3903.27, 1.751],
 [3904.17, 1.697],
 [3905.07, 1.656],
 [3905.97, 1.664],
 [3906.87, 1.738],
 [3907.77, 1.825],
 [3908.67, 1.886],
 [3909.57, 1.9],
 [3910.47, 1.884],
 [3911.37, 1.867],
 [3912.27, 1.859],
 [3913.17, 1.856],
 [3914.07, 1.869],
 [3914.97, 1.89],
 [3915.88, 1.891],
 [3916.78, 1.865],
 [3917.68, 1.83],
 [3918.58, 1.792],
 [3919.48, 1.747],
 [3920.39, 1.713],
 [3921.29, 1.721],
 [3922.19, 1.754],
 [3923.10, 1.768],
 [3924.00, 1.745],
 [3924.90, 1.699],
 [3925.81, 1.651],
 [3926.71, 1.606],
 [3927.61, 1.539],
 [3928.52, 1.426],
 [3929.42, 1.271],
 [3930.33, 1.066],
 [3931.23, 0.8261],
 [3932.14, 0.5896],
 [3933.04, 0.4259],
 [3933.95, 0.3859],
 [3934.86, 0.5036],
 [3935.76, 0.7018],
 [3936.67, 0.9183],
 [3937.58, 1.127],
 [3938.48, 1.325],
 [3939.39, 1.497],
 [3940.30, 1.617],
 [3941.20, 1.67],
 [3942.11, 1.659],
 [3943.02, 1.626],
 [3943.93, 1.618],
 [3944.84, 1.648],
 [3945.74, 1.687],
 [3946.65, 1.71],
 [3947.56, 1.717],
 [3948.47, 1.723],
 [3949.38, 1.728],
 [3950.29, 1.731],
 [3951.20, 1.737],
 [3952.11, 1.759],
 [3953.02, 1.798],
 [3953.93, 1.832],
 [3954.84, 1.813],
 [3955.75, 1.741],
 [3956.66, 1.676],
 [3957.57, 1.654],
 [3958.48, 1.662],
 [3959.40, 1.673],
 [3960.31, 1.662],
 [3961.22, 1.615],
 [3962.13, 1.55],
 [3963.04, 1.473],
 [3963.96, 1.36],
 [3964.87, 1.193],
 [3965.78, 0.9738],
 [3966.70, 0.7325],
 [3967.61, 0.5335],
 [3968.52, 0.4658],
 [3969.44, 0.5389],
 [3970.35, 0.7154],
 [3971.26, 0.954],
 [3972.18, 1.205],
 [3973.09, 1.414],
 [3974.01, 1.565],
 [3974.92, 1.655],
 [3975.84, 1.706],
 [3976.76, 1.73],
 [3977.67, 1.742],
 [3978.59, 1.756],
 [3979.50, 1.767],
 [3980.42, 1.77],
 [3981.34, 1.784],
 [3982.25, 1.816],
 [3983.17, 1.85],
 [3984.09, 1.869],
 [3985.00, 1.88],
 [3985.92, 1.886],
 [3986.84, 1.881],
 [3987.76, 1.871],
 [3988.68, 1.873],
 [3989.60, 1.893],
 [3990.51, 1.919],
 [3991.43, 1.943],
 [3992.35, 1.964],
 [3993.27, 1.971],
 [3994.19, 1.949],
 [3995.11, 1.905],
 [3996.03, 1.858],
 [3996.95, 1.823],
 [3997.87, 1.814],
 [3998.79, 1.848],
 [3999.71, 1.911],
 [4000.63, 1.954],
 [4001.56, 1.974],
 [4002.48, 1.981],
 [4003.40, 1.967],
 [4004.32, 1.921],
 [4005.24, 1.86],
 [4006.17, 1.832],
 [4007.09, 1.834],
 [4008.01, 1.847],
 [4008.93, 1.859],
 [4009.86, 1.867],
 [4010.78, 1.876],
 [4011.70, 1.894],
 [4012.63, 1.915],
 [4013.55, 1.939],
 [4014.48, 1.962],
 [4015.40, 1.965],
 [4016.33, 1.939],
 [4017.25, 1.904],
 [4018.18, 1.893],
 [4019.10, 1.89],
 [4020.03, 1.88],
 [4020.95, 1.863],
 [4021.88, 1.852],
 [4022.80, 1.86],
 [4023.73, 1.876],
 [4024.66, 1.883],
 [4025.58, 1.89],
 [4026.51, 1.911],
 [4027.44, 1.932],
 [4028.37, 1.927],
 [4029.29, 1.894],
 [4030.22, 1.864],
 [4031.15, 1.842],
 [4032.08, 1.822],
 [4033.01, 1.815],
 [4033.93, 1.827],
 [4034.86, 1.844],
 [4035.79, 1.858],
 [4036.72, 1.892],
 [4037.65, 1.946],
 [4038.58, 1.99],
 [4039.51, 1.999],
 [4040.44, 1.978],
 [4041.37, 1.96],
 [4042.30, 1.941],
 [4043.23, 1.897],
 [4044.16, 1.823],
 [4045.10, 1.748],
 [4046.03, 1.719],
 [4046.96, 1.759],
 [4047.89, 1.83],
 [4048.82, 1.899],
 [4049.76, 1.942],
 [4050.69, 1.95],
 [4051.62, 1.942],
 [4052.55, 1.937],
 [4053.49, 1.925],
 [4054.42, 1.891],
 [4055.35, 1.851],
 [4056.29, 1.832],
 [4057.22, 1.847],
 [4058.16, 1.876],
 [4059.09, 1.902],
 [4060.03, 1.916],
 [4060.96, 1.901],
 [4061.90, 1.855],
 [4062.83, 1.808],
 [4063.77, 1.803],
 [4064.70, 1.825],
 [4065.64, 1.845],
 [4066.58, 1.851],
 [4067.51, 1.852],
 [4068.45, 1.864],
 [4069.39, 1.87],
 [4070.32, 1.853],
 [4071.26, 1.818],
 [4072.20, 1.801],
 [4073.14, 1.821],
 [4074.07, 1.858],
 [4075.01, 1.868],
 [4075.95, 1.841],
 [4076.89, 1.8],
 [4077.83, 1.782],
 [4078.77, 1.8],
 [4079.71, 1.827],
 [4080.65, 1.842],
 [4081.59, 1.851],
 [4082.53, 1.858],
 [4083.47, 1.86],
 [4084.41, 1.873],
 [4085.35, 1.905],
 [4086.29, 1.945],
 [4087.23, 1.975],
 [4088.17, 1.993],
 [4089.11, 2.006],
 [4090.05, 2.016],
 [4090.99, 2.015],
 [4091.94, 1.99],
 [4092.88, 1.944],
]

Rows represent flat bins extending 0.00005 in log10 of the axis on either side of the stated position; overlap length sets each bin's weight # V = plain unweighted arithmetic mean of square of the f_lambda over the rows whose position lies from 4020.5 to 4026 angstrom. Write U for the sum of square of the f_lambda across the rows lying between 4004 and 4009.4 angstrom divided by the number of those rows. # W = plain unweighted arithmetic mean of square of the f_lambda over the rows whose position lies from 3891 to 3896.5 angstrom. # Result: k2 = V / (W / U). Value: 4.6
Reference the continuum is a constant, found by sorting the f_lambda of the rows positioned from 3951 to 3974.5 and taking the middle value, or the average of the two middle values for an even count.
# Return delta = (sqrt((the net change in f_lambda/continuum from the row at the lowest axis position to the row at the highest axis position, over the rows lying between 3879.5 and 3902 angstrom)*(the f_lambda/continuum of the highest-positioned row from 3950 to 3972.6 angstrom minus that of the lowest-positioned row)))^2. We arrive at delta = 0.0085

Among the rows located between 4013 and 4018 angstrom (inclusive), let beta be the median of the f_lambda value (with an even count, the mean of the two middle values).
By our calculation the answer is 1.94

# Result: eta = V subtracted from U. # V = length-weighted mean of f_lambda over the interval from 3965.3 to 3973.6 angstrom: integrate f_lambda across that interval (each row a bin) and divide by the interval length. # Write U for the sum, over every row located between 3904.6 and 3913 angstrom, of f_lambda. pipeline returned 15.4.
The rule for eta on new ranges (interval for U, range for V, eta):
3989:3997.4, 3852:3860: 15.4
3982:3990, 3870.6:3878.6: 15.1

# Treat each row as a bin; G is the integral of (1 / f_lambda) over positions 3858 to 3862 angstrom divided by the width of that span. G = 0.59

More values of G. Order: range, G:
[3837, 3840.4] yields 0.76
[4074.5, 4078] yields 0.55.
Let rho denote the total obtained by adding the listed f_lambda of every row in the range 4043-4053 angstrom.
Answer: 20.4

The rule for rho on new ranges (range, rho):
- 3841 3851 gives 19.5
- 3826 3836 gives 15.6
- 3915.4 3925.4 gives 19.5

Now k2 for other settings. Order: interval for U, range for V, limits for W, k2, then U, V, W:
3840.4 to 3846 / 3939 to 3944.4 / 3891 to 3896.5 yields 2.8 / 2.8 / 2.61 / 2.6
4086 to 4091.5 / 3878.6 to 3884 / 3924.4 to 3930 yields 5.5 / 4.0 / 3.31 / 2.4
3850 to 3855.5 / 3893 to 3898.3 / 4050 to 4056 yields 2.9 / 3.6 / 3.02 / 3.7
